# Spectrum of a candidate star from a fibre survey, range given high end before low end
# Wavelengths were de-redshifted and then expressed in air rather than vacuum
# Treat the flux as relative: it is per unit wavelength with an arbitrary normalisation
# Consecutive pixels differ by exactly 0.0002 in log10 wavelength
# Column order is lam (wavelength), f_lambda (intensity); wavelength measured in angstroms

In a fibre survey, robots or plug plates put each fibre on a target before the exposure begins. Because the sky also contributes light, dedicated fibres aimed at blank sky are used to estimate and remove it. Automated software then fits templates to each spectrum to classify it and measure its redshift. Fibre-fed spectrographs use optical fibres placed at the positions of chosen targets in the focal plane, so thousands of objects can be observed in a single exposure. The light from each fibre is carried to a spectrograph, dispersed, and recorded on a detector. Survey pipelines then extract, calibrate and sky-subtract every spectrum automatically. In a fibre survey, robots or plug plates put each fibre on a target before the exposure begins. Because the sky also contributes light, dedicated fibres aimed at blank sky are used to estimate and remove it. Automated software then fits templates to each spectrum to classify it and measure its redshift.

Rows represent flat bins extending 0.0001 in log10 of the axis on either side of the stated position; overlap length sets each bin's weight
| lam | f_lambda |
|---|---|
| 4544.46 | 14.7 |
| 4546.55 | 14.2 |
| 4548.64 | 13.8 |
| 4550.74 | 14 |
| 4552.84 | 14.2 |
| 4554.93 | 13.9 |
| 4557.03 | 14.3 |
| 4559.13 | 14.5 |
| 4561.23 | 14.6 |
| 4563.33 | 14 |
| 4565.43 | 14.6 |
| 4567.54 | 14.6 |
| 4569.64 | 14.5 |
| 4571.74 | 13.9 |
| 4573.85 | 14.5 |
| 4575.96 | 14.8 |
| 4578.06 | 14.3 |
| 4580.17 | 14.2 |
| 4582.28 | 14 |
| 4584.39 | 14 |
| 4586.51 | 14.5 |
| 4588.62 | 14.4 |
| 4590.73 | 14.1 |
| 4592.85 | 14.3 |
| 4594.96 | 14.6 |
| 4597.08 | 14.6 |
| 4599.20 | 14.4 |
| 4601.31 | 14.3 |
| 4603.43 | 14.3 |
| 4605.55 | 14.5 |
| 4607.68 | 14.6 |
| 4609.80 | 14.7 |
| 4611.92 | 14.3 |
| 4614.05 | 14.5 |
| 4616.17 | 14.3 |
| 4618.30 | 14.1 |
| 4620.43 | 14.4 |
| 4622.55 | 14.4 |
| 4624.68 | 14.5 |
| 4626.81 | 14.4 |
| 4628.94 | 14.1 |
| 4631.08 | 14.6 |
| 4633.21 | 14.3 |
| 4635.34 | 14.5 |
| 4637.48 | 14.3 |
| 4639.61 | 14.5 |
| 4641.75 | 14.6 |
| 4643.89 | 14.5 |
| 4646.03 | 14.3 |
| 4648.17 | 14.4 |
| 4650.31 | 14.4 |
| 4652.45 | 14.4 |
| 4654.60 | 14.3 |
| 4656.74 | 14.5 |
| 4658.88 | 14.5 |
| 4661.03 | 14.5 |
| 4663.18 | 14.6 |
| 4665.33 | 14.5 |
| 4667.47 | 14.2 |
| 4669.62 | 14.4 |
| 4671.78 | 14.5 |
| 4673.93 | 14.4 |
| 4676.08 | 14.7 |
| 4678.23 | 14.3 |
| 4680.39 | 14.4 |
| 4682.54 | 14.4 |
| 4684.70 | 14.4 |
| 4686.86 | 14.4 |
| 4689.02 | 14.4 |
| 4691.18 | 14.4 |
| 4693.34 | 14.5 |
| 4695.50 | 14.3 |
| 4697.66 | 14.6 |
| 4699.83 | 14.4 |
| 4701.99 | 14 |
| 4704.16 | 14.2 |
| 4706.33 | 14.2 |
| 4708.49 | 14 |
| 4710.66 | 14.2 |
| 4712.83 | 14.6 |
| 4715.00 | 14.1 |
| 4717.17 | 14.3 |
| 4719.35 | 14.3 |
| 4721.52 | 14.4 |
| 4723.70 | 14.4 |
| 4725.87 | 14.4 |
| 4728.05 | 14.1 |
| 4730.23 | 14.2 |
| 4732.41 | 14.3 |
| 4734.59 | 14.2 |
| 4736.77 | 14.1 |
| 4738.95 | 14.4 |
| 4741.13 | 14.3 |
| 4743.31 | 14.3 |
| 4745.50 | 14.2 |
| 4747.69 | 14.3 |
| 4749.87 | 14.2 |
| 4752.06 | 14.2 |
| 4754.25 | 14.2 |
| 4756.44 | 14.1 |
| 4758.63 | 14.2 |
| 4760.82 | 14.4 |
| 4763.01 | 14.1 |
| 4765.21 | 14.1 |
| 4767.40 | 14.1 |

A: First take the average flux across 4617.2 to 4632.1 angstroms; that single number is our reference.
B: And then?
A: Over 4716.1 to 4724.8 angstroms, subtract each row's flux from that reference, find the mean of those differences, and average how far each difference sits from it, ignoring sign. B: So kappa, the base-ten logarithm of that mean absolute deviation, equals -1.3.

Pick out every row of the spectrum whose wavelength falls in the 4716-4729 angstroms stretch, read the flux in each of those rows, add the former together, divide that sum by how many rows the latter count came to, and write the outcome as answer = 14.3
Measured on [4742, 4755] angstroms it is 14.2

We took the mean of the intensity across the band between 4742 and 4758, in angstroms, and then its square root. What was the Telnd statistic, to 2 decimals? 3.77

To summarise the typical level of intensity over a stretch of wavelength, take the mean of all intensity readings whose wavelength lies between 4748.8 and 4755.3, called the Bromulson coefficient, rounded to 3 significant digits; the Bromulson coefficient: 14.2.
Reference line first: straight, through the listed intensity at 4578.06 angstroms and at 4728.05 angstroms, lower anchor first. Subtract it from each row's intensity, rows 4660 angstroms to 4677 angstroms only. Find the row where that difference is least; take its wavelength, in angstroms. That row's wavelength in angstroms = 4667.47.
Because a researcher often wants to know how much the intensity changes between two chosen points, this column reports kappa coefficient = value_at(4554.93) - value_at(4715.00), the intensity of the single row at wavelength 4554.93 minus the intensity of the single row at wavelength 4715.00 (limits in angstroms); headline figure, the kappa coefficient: -0.20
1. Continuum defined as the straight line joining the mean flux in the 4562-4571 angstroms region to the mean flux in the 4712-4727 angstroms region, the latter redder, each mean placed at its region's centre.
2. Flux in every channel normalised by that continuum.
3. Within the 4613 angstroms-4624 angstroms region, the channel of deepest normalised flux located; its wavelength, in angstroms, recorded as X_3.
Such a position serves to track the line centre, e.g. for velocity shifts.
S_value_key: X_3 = 4618.30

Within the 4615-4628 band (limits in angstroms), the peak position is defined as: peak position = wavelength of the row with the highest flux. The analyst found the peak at 4624.68 angstroms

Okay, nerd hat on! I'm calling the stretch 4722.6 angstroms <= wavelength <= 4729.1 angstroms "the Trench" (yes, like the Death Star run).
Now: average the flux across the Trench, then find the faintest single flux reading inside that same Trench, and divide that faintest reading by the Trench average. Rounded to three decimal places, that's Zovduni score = 0.986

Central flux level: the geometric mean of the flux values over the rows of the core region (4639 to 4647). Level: 14.5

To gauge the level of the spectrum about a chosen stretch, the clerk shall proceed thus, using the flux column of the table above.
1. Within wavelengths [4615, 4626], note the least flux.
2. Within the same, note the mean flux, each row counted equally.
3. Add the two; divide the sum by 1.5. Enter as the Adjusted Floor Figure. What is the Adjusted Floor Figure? 19.0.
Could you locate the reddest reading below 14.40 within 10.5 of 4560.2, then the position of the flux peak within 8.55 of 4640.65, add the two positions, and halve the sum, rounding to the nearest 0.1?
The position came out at 4602.5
